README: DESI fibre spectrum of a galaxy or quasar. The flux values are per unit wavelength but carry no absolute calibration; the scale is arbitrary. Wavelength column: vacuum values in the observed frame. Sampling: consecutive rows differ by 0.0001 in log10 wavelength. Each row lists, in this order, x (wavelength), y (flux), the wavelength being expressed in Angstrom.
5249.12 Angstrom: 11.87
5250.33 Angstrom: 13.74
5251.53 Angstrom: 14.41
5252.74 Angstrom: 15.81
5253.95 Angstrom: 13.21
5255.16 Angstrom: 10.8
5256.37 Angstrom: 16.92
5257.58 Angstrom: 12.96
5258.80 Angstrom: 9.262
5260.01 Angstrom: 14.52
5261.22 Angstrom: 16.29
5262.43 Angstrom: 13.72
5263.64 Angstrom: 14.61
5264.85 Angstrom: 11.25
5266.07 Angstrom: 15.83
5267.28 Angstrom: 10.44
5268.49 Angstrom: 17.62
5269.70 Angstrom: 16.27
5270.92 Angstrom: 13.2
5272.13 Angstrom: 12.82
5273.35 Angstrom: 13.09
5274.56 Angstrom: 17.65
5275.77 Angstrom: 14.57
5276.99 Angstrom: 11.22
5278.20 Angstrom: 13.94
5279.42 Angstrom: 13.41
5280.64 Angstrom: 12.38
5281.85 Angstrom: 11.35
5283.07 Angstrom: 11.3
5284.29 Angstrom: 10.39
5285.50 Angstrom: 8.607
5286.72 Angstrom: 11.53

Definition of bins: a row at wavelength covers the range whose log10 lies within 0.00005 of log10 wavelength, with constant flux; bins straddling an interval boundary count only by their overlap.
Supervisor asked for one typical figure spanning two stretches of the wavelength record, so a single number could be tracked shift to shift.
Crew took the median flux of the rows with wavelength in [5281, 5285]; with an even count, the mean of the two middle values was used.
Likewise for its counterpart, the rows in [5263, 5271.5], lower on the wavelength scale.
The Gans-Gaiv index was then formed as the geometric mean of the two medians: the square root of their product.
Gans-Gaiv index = 12.8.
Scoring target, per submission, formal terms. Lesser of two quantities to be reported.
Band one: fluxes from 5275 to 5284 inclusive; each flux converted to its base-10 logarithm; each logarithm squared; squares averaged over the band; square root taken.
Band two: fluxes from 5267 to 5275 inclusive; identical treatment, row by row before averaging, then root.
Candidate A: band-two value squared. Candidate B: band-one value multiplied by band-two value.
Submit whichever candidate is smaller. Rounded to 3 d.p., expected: 1.270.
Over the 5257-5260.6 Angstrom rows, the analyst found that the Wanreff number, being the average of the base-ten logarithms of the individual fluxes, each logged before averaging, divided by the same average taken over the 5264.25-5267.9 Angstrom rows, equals 0.99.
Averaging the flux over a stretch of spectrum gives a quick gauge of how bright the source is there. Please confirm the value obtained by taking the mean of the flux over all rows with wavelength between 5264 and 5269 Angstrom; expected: 13.8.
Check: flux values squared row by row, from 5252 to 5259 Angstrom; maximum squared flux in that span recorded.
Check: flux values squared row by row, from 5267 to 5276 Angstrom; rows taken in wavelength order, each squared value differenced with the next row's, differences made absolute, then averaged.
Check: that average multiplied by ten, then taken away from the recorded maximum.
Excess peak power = -562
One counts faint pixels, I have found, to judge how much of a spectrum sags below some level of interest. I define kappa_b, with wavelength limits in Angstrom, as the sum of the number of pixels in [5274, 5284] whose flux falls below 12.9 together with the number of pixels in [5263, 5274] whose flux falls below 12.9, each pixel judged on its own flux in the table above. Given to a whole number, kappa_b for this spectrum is 7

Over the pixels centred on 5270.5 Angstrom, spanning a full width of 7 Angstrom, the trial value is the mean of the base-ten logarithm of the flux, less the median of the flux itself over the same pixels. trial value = -12.0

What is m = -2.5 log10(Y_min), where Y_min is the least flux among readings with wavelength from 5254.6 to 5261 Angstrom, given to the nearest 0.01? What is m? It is -2.42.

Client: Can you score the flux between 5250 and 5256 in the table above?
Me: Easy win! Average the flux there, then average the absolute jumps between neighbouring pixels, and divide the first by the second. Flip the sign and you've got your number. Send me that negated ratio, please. -8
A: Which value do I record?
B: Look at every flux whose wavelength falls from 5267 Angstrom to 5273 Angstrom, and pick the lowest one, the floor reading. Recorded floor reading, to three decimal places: 10.440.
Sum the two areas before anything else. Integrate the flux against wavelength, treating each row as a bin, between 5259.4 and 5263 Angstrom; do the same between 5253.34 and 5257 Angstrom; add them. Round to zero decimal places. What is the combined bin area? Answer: 103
